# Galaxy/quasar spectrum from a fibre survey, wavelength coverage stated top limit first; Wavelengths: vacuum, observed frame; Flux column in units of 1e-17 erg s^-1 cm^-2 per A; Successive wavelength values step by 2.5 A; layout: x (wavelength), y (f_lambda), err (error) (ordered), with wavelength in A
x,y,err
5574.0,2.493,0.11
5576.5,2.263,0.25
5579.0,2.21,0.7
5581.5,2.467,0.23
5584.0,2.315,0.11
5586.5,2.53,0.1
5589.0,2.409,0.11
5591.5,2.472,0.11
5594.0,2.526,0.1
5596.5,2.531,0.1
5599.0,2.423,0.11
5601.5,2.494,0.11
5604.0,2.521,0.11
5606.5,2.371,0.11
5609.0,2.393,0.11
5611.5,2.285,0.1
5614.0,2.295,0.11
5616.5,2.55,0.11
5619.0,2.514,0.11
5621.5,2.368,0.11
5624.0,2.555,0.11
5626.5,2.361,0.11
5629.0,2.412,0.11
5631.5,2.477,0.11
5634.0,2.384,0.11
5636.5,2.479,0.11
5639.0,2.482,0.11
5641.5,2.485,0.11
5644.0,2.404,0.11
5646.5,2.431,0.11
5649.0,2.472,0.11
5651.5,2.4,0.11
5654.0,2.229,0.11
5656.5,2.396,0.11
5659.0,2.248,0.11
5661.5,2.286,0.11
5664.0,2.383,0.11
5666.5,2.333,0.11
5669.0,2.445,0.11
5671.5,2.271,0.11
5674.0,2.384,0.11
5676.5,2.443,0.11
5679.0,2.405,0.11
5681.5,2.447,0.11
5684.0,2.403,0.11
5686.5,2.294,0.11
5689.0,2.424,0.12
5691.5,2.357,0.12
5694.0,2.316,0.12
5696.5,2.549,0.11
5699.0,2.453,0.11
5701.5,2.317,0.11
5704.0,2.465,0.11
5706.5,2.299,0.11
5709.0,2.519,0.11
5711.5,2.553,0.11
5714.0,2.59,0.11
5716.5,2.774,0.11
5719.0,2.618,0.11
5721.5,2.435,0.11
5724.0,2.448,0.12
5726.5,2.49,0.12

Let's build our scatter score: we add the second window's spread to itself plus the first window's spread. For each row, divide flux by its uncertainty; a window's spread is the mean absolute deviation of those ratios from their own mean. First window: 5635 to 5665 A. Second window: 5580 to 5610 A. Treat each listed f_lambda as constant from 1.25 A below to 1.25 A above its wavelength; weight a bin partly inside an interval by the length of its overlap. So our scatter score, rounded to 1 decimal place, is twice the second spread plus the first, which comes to 4.8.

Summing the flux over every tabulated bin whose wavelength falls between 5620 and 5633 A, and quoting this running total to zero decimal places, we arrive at 12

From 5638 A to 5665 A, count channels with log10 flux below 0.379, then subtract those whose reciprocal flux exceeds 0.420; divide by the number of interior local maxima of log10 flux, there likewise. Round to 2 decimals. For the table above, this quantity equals 0.33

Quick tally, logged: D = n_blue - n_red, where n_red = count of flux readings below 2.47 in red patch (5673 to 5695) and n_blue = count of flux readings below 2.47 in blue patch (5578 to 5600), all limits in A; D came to -4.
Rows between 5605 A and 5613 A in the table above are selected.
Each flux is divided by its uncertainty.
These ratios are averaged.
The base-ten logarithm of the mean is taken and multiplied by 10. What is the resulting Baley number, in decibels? 13.4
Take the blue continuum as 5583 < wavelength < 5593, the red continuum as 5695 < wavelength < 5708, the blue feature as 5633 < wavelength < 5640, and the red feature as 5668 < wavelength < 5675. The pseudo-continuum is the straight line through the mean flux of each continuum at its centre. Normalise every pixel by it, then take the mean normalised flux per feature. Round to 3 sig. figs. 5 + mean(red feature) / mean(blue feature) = 5.97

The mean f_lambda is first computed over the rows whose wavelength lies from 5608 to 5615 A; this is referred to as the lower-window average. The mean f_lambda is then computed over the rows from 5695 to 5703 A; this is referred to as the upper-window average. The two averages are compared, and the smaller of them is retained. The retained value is 2.32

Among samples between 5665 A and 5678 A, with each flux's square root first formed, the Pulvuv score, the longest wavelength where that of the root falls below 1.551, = 5674.0 A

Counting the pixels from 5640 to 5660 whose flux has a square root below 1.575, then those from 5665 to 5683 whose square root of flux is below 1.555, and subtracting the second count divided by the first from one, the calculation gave 0.43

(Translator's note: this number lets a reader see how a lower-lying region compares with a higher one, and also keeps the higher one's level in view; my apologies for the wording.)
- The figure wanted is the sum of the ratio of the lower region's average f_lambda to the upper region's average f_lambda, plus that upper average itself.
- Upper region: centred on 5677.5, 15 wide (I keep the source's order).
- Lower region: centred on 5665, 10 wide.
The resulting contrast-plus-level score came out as 3.38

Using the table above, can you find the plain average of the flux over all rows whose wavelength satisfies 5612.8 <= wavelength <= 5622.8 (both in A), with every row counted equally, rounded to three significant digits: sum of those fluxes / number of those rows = 2.43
